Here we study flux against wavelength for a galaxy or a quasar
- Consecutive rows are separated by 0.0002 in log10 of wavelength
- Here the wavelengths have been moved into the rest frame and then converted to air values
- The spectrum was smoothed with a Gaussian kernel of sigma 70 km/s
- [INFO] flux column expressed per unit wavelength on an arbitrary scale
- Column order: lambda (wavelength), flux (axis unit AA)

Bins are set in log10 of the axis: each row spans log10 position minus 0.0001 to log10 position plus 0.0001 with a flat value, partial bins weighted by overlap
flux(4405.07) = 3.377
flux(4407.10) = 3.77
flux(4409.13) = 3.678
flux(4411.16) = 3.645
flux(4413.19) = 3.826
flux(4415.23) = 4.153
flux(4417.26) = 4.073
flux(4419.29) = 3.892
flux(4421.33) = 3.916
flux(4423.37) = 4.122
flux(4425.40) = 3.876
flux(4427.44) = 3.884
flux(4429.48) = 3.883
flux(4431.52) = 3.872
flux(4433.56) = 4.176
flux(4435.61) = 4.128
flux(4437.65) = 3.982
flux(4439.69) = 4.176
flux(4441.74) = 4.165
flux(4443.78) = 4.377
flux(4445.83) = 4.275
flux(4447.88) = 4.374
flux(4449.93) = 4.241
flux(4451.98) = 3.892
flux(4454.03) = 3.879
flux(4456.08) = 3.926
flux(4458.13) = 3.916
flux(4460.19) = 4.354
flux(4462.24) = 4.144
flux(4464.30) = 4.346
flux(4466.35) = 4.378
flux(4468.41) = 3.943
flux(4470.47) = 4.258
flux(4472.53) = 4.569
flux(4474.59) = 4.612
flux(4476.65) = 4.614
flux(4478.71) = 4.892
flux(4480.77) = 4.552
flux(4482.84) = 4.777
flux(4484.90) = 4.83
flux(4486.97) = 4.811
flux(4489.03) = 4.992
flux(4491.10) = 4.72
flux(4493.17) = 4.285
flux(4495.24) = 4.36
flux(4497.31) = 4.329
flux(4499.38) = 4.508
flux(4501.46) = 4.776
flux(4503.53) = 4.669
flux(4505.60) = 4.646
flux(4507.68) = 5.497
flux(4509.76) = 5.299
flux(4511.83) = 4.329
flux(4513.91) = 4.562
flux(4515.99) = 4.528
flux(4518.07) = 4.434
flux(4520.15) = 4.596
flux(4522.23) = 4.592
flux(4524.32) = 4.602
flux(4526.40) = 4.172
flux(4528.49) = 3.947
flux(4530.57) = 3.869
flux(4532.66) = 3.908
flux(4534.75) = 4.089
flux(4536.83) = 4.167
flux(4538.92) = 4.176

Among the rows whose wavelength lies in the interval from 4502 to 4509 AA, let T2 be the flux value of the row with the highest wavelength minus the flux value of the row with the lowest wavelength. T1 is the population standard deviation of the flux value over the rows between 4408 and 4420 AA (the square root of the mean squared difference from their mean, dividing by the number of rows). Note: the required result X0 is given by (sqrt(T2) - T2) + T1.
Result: 0.27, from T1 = 0.19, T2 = 0.8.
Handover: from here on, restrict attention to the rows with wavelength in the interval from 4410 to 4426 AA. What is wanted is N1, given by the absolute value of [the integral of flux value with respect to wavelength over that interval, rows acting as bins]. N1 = 63.0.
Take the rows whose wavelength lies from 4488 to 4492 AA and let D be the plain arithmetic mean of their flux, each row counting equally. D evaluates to 4.86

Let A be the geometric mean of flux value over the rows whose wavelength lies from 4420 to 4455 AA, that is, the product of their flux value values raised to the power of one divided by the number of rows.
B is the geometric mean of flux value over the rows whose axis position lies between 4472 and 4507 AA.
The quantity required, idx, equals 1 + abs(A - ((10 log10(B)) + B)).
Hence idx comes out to 8.2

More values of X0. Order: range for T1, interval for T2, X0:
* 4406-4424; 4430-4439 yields 0.40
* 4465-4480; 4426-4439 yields 0.50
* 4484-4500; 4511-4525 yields 0.50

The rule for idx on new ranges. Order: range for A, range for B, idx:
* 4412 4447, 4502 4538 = 7.9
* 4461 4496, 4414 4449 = 6.6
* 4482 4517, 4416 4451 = 6.5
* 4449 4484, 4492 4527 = 7.9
